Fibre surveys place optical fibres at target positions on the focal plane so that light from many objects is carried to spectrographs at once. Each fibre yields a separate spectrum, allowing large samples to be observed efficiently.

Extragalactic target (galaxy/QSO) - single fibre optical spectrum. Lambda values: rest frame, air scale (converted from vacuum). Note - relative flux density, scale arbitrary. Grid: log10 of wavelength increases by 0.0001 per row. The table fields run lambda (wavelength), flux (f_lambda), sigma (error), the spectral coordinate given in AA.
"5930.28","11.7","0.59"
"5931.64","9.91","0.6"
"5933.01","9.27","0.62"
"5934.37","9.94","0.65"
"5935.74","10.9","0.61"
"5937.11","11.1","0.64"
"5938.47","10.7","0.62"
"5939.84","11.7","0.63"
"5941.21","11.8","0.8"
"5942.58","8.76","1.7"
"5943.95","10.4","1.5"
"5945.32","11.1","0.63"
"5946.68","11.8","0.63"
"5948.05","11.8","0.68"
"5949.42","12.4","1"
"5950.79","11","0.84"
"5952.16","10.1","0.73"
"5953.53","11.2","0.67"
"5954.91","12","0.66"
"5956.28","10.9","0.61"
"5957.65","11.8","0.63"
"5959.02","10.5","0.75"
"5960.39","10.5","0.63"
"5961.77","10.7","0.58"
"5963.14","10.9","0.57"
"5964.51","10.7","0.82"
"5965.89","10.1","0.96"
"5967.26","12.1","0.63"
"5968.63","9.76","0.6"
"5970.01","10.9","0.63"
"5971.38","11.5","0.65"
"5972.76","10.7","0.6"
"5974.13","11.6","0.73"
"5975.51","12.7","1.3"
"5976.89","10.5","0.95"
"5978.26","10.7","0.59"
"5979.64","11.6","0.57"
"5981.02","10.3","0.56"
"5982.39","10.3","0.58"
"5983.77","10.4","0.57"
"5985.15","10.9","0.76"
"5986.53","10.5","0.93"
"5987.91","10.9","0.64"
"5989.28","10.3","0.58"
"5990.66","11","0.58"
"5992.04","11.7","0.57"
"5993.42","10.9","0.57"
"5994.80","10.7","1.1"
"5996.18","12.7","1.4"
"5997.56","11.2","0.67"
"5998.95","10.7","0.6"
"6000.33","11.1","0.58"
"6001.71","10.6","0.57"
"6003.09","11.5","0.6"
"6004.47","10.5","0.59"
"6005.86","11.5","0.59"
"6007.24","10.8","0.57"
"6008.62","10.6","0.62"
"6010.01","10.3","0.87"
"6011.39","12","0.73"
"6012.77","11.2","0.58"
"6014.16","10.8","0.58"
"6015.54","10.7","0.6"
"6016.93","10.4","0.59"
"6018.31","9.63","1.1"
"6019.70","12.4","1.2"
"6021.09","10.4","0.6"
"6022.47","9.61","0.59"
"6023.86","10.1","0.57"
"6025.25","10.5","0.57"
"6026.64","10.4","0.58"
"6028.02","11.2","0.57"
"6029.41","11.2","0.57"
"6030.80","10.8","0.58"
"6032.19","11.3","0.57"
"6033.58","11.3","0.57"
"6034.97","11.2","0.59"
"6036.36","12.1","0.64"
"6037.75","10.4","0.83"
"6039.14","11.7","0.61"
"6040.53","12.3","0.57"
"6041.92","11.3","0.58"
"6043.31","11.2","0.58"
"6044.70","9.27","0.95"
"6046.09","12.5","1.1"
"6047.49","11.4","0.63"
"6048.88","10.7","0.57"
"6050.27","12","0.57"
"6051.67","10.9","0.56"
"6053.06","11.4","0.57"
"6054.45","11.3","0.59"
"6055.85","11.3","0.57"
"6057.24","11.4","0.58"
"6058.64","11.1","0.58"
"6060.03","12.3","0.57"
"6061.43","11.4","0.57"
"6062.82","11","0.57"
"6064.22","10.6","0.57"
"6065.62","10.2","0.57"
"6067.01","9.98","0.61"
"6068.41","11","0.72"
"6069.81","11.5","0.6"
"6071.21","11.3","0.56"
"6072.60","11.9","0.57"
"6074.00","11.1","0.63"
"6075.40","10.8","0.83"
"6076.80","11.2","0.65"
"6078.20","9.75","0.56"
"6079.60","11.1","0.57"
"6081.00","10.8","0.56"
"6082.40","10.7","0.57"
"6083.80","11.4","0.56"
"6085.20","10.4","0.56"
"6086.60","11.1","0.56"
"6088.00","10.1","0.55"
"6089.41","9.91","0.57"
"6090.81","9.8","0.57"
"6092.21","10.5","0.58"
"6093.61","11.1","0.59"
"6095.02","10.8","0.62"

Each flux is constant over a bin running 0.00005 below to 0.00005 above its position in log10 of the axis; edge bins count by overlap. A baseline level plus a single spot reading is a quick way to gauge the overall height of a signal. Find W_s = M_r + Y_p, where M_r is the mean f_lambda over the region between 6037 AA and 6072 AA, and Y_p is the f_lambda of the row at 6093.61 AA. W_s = 22.3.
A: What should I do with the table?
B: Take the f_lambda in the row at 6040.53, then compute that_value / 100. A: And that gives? 0.123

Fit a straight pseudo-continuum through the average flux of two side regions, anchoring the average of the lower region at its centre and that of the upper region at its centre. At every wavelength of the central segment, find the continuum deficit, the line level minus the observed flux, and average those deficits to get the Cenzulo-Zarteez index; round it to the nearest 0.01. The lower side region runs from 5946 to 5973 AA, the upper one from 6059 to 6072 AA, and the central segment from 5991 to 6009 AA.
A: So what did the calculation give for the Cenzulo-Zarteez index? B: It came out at -0.06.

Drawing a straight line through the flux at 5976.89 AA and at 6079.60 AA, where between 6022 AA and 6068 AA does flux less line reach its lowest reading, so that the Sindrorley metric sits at 6044.70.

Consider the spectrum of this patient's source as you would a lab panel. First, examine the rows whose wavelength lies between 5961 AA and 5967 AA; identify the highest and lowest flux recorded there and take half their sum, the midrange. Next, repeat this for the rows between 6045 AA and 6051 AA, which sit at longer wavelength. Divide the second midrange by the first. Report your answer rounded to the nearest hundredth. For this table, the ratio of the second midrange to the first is 1.10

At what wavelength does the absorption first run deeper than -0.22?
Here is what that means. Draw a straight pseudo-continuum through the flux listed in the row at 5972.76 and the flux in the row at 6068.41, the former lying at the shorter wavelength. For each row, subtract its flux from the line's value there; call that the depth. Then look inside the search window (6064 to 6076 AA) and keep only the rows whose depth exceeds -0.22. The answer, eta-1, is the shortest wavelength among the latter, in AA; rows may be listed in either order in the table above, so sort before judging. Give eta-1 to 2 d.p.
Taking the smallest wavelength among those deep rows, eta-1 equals 6064.22 AA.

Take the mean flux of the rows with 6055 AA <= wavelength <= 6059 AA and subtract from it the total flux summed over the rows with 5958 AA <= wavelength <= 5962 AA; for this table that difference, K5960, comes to -20.4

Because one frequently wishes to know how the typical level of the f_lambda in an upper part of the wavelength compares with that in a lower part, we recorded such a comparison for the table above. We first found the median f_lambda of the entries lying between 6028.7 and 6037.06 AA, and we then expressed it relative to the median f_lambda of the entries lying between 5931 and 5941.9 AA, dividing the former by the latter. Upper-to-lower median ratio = 1.04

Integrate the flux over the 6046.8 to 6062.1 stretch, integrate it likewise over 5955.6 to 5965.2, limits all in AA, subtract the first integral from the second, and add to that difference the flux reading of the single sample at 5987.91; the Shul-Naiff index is -59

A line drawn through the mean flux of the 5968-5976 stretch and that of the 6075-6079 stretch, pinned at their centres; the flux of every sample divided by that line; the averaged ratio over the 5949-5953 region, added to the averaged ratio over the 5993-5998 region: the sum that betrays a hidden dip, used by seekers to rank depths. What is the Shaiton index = 2.02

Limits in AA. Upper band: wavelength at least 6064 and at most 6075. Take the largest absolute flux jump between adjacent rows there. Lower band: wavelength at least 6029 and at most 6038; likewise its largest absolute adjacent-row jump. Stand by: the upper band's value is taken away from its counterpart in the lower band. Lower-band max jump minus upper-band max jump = 0.7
